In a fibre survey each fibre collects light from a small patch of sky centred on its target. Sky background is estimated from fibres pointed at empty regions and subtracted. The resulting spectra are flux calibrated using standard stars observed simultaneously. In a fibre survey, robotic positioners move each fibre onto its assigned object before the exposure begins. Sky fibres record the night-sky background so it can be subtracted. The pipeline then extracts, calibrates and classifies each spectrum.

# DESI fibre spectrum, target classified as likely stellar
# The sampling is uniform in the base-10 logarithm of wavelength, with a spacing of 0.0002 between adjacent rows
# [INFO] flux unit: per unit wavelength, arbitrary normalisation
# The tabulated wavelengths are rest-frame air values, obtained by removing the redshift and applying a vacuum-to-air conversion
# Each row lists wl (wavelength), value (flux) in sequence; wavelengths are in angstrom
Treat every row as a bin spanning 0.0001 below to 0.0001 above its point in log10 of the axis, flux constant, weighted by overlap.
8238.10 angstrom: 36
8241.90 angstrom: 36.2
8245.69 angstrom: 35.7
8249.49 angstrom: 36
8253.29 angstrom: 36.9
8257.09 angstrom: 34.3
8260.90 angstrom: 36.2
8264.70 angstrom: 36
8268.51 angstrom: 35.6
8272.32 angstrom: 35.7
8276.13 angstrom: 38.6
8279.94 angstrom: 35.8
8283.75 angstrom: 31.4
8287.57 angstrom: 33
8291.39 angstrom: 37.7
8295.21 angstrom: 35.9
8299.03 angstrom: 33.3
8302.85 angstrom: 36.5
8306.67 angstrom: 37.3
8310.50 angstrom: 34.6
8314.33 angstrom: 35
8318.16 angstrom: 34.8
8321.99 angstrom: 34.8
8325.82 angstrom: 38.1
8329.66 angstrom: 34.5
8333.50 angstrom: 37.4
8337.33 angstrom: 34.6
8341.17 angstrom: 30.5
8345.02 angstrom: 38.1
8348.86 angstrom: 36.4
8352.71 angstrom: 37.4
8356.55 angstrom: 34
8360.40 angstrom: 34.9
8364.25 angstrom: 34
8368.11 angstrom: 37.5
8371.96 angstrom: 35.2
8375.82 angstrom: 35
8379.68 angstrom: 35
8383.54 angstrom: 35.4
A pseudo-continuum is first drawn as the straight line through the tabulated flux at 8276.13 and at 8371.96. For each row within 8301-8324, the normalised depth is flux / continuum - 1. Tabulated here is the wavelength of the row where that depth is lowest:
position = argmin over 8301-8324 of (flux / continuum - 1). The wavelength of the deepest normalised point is 8310.50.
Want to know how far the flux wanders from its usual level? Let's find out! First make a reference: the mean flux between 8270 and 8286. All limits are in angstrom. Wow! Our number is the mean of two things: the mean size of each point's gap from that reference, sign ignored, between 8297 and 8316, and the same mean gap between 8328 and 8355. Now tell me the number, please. 1.7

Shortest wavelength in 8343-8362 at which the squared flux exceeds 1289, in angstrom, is 8345.02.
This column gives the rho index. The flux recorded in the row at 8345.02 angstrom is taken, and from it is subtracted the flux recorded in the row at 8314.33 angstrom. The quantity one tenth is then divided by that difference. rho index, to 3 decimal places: 0.032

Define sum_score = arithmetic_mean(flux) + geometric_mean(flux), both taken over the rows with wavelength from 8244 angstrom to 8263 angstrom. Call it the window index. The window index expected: 71.6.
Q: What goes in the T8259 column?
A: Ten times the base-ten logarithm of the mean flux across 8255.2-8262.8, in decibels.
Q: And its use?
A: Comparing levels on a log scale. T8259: 15.5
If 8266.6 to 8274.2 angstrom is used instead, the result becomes 15.5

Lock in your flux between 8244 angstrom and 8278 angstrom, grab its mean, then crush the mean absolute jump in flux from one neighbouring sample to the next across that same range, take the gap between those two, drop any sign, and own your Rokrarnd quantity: 34.9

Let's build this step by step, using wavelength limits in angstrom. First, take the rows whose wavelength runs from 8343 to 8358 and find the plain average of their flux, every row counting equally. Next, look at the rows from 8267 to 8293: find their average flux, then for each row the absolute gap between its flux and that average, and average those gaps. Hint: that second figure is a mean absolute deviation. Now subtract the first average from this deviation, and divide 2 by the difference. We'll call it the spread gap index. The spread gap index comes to -0.0577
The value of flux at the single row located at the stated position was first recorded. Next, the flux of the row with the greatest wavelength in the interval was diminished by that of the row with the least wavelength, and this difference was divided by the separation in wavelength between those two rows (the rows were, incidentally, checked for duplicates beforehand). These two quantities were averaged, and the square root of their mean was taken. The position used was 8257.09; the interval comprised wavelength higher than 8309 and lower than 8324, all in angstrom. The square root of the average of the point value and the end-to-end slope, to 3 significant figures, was 4.14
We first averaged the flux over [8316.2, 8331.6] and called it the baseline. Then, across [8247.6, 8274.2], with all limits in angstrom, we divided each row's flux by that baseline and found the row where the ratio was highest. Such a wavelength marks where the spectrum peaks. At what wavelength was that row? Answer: 8253.29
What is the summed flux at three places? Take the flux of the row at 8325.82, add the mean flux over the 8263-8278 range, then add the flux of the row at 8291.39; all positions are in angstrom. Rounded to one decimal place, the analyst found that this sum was 112.3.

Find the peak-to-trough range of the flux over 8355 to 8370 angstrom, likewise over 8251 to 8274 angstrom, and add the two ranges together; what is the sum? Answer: 6.1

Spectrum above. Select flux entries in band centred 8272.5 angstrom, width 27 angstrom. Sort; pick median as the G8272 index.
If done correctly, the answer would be 35.8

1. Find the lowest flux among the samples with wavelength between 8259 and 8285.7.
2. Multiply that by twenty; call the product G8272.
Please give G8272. 628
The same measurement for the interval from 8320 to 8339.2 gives 690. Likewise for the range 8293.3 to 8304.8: 666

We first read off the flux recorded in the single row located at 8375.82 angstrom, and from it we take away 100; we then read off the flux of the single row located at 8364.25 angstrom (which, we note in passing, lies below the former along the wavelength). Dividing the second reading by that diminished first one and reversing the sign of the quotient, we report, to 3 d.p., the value 0.523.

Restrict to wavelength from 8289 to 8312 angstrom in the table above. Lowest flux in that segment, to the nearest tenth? 33.3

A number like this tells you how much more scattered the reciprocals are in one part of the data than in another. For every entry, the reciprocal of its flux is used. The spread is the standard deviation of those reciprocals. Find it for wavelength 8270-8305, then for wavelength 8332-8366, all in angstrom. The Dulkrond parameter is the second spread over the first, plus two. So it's 3.05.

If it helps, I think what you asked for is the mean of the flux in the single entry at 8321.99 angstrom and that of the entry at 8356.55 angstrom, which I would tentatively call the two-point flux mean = 34.4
